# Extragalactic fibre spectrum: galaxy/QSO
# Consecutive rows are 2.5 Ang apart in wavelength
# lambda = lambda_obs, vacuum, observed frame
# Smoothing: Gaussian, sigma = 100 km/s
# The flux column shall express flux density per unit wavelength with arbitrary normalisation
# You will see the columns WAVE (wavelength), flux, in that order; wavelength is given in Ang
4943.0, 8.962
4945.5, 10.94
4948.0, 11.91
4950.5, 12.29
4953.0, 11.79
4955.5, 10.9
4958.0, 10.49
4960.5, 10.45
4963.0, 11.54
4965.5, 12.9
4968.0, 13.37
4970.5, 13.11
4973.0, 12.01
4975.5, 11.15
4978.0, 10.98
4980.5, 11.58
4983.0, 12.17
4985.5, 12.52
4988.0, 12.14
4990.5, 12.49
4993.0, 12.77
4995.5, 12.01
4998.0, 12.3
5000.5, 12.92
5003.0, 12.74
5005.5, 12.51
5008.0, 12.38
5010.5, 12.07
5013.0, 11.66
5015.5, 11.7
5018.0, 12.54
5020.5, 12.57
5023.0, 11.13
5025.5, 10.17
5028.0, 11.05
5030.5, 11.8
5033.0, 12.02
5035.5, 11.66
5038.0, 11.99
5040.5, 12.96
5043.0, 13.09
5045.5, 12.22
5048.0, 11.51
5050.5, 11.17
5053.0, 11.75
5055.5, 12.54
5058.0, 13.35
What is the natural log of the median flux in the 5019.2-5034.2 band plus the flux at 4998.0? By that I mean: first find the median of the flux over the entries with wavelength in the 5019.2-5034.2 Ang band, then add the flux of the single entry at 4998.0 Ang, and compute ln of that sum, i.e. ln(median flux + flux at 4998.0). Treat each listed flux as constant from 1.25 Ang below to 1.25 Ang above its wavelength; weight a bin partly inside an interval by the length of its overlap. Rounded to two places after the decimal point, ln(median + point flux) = 3.17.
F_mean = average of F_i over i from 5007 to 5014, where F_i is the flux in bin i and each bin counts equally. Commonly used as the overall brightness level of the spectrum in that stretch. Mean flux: 12.0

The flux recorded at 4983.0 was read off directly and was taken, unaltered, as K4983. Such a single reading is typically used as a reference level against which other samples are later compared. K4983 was 12.17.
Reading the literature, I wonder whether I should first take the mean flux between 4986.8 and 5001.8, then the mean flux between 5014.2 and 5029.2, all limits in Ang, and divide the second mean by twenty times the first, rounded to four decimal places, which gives 0.0463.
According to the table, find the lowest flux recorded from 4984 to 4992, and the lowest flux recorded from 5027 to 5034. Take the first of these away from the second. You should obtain -1.1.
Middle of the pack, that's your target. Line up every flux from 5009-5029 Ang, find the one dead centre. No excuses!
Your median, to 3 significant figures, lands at 11.7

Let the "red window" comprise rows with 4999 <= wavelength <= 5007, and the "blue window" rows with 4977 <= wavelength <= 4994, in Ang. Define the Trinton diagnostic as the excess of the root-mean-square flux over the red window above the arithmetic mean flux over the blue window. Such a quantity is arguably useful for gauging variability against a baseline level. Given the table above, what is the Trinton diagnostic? 0.63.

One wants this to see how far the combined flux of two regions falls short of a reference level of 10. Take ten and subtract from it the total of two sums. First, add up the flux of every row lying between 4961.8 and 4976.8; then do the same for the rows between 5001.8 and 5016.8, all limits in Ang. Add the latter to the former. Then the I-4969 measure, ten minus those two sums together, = -137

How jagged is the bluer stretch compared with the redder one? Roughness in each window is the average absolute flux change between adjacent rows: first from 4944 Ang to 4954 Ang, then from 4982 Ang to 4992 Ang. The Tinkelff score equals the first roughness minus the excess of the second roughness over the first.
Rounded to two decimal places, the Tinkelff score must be 0.87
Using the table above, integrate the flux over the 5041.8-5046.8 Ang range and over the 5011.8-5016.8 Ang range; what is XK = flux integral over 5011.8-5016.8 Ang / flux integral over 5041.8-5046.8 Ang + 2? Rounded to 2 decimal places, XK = 2.92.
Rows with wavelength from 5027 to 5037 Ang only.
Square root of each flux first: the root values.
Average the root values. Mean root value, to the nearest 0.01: 3.41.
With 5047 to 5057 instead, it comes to 3.43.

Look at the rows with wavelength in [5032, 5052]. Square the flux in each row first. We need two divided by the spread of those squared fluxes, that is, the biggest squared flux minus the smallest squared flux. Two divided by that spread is 0.043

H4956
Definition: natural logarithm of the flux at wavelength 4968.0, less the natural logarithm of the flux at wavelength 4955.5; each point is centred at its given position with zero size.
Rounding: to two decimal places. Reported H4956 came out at 0.20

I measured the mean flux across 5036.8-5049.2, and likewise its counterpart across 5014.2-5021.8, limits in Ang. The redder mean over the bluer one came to 1.01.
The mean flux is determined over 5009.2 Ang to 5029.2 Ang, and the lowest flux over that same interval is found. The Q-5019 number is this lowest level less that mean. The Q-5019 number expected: -1.4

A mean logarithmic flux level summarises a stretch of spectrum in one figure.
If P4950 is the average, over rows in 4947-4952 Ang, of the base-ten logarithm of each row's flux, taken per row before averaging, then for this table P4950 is 1.08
